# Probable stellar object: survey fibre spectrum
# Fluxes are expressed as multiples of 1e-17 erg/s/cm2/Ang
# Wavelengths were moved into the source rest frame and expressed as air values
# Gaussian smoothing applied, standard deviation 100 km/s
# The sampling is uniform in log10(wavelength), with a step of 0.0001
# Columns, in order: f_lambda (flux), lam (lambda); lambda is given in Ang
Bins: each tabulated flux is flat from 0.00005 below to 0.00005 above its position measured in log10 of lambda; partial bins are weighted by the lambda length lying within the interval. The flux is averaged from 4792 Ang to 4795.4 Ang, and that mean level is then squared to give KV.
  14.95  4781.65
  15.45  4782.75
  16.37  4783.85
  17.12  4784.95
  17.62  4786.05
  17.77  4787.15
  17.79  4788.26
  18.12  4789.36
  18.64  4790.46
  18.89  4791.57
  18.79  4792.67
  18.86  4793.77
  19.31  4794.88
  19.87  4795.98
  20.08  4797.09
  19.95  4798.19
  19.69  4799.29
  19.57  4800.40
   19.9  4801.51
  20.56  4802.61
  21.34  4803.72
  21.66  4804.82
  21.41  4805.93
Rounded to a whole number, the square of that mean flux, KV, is 360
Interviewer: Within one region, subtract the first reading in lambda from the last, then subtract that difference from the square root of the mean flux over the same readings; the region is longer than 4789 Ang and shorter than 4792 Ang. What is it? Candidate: 3.5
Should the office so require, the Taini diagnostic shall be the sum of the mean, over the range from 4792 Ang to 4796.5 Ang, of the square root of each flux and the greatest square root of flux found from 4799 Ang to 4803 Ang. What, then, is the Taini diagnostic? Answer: 8.92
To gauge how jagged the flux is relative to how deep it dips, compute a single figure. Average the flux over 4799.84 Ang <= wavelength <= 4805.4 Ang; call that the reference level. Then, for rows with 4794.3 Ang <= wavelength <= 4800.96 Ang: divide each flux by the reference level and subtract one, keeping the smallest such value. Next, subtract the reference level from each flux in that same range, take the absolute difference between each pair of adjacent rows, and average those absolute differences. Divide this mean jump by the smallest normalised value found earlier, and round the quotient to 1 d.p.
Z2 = -4.1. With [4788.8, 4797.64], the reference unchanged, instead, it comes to -2.6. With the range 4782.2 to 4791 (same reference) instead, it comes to -1.8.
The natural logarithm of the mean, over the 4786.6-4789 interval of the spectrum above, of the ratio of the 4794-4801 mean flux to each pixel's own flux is 0.10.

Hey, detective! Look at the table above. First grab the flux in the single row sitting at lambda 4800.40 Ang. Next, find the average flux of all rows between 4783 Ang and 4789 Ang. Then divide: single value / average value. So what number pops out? 1.13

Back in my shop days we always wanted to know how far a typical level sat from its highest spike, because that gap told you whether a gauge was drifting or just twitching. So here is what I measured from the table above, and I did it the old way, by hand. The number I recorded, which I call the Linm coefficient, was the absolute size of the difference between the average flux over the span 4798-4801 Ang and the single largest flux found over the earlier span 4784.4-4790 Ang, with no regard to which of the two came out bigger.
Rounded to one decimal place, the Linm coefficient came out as 1.6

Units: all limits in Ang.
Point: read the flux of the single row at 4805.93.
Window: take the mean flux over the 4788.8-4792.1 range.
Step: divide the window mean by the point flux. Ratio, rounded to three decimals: 0.866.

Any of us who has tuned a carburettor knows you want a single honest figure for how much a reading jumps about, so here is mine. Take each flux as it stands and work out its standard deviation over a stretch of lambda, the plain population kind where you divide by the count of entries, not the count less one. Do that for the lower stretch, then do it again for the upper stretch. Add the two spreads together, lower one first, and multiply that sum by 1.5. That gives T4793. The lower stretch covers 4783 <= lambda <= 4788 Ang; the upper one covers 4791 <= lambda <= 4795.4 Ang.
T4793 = 1.1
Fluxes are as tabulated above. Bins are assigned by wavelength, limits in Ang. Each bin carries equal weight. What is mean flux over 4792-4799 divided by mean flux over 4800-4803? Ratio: 0.97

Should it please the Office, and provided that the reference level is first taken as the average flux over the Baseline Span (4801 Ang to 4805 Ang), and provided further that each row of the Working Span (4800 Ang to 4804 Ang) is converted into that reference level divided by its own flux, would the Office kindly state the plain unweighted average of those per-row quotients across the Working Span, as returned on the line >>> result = 1.03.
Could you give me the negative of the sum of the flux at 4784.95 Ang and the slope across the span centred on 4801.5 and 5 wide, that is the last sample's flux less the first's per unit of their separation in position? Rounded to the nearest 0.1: -17.5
